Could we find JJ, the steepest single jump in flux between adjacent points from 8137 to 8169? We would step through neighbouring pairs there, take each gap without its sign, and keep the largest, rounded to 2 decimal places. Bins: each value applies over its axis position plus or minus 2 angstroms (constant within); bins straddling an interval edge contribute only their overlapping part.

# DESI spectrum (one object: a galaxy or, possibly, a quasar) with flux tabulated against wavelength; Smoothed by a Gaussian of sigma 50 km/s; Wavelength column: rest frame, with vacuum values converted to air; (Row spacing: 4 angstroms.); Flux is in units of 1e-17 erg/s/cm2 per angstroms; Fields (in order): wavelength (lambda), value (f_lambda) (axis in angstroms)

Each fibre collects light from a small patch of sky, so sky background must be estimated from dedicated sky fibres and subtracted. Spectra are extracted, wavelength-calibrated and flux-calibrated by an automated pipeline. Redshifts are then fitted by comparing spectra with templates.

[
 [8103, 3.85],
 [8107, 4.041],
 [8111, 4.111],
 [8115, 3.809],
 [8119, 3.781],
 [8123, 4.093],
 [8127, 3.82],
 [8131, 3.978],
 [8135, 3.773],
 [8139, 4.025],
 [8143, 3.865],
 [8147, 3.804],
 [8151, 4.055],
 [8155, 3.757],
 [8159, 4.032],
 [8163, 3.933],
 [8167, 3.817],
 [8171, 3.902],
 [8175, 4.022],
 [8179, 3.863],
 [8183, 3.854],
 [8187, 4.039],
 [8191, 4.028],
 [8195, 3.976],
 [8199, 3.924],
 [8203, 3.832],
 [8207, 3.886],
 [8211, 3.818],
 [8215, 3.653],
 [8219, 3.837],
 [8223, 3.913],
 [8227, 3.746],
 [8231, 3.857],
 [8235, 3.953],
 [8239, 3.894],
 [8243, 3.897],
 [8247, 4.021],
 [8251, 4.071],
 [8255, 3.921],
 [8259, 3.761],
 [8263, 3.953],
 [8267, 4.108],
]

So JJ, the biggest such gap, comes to 0.30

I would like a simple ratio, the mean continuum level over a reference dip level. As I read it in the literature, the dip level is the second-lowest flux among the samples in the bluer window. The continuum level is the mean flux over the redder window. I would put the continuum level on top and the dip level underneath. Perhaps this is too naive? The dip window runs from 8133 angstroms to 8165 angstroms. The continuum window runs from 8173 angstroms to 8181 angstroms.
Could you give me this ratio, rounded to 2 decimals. 1.04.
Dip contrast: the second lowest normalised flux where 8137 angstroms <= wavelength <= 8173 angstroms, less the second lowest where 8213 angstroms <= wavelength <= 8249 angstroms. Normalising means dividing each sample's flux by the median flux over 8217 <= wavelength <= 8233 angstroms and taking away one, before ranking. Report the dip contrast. 0.015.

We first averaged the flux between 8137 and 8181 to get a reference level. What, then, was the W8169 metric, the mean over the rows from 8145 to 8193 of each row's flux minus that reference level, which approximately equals 0.010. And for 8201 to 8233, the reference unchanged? -0.098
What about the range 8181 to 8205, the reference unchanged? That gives 0.026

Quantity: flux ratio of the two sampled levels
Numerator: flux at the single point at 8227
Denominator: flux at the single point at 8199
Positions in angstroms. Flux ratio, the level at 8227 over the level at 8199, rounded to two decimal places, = 0.95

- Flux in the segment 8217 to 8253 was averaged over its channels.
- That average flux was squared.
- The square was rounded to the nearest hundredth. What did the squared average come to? 15.29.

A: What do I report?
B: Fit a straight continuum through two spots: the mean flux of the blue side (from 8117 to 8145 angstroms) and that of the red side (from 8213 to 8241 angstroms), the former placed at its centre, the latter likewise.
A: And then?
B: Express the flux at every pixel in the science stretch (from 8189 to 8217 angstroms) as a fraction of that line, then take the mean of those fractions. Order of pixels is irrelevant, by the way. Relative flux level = 1.005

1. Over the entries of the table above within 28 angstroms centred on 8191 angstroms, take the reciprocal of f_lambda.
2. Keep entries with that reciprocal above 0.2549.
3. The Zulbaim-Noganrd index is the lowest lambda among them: 8179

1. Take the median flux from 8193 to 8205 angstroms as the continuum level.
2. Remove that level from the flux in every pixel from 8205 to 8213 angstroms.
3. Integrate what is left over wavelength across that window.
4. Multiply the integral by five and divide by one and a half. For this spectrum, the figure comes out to -1.9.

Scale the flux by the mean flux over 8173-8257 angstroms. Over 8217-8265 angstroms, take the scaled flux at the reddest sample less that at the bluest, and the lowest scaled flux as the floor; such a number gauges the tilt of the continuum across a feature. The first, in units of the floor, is 0.03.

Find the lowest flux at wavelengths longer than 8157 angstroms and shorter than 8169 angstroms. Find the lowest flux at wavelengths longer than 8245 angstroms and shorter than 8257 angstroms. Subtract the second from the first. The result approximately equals -0.10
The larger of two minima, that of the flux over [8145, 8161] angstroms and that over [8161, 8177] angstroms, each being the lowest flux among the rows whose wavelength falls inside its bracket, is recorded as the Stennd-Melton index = 3.82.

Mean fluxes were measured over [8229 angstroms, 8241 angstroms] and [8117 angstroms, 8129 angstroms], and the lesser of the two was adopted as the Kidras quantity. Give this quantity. 3.90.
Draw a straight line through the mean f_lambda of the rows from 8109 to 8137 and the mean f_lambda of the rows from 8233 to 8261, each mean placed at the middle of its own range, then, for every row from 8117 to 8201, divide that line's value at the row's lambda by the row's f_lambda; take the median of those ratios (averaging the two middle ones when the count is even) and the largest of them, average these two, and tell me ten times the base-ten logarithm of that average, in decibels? 0.090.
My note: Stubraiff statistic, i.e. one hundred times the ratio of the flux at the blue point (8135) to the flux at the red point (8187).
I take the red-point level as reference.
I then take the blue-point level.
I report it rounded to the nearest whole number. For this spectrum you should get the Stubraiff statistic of 93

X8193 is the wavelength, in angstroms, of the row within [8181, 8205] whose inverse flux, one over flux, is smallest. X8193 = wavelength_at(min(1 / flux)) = 8187 angstroms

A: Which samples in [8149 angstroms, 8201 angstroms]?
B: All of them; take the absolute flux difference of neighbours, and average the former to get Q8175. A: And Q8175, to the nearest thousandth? 0.122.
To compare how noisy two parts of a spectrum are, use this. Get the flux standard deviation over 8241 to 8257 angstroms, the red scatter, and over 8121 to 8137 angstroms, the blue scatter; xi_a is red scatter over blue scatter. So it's 0.56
